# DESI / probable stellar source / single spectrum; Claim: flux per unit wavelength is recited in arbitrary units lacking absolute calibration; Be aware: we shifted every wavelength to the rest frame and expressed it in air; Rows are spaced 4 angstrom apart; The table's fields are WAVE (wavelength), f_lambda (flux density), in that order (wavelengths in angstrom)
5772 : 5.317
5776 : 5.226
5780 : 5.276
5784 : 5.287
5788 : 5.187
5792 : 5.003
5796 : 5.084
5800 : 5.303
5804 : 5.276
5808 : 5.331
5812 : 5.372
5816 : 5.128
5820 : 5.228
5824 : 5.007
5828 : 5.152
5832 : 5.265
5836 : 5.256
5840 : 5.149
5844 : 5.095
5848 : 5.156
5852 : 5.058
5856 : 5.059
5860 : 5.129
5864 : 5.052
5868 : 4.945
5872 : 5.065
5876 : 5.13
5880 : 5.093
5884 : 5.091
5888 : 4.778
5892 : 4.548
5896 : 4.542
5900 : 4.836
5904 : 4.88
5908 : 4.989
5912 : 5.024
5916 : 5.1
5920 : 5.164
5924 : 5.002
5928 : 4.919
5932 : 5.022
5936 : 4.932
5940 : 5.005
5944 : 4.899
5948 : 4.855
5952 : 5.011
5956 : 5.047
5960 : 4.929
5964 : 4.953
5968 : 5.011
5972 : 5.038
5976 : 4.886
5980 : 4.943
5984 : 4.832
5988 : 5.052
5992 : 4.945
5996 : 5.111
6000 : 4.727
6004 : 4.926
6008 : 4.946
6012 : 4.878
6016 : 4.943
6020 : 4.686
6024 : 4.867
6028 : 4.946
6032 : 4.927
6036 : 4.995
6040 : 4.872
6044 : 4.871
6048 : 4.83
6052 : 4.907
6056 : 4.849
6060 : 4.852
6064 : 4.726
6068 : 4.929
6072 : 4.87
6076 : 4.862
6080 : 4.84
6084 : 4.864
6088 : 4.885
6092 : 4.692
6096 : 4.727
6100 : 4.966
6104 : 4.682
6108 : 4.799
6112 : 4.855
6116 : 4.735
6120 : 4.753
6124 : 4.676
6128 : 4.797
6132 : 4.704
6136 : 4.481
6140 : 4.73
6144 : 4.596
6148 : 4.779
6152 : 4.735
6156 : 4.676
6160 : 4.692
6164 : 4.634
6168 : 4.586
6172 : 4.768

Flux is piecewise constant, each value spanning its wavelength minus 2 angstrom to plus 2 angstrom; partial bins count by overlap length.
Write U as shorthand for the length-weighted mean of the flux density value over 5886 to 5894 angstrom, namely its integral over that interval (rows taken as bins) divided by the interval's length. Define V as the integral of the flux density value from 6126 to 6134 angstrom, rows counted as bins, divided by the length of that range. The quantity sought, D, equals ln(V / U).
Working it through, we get 0.019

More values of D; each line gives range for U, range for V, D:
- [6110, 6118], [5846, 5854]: 0.063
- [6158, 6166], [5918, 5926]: 0.086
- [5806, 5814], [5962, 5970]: -0.072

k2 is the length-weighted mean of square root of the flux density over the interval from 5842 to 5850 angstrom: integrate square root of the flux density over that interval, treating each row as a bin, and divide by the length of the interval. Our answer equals 2.26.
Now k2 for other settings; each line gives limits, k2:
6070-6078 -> 2.21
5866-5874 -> 2.24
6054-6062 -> 2.20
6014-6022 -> 2.19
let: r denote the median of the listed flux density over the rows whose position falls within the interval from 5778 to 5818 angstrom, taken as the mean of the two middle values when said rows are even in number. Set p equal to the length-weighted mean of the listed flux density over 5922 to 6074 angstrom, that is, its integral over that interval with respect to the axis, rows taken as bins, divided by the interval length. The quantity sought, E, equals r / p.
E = 1.07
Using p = 4.919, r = 5.3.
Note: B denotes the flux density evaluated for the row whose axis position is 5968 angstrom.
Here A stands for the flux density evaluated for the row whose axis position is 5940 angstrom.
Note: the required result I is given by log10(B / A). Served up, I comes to 0.001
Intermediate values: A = 5.005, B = 5.011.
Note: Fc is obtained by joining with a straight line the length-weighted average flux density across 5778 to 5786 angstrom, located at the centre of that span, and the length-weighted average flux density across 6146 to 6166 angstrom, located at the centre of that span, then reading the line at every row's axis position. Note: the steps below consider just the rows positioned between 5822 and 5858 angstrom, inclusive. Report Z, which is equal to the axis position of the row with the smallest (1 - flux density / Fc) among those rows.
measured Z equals 5832 angstrom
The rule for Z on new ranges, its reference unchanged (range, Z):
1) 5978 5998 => 5996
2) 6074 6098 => 6088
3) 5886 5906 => 5904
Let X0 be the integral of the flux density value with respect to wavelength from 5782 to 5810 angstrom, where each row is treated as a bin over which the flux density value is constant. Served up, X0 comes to 146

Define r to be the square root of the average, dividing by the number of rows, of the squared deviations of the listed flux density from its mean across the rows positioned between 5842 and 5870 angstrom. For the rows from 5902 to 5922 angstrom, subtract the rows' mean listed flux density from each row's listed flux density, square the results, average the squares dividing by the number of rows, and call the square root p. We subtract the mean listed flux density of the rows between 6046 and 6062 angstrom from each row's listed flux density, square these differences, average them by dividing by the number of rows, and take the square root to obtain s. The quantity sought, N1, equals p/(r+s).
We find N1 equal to 1.1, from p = 0.097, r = 0.063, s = 0.029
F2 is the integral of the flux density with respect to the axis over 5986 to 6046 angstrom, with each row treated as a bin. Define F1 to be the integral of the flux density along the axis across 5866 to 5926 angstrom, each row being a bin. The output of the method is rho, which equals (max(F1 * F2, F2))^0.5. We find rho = 296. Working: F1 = 297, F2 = 295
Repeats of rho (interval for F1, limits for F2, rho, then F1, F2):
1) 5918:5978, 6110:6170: 290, 299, 282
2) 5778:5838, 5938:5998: 305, 313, 298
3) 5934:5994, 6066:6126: 293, 297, 289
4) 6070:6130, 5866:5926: 292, 288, 297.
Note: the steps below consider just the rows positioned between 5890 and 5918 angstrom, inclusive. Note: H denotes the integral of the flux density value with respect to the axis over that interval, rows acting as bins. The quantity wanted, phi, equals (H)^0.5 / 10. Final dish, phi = 1.16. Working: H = 135.7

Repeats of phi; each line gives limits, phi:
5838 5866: 1.19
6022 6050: 1.17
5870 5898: 1.17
